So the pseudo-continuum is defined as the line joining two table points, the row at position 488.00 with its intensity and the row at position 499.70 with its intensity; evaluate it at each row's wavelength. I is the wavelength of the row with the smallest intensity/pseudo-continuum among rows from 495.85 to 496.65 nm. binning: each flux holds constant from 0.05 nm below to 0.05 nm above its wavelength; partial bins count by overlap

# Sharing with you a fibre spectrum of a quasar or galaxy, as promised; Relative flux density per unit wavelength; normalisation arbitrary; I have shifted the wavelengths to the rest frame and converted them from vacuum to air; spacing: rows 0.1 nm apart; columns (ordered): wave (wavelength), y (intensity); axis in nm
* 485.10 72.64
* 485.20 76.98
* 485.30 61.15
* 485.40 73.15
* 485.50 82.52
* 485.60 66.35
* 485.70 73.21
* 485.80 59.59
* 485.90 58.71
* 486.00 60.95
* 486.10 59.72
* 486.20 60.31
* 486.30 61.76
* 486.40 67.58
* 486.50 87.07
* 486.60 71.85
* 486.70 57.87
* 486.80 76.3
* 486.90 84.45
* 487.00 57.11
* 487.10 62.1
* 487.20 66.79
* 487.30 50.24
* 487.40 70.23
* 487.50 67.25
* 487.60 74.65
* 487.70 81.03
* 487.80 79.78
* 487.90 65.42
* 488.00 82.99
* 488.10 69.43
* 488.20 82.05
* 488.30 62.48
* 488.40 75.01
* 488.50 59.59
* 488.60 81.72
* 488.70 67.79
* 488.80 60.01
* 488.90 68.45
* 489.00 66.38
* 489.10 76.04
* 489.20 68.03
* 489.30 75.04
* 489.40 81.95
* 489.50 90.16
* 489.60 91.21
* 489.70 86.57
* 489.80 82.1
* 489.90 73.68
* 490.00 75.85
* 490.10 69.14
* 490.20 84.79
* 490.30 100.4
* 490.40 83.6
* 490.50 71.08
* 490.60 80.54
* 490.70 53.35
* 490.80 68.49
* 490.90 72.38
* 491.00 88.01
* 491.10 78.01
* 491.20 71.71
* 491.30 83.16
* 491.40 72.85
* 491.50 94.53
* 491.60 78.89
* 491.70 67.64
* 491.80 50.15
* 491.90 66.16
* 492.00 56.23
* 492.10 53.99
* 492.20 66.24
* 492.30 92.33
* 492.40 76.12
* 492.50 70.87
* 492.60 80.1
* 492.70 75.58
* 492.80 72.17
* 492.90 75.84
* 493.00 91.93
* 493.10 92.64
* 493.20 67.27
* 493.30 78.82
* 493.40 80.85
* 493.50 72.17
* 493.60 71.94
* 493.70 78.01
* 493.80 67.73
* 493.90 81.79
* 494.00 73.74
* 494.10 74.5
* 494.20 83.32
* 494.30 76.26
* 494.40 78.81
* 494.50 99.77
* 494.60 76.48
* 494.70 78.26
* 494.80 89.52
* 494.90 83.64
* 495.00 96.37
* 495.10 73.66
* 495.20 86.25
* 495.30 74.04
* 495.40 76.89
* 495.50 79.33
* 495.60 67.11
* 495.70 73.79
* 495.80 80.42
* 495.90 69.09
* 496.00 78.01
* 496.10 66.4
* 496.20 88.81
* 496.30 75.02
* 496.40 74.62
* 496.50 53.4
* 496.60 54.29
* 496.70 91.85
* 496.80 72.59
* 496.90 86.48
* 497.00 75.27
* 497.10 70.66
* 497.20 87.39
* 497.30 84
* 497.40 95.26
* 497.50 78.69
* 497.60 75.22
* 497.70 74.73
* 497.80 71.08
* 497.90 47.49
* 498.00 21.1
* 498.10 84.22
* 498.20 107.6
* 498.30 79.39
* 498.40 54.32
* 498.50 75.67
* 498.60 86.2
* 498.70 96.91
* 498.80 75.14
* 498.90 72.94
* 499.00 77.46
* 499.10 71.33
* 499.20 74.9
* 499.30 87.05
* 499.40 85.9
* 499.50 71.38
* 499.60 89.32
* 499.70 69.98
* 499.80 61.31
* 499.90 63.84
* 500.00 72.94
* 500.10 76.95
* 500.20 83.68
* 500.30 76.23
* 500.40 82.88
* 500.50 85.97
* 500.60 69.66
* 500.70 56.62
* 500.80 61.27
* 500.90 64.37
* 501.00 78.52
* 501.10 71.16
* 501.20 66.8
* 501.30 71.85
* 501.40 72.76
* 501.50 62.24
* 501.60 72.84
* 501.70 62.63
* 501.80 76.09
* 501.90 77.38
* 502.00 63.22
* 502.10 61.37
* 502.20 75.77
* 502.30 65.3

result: 496.50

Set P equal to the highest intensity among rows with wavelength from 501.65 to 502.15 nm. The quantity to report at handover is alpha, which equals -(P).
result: -77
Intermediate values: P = 77.38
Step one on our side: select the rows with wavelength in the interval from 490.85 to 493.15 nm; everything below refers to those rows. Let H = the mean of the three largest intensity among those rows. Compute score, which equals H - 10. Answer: 83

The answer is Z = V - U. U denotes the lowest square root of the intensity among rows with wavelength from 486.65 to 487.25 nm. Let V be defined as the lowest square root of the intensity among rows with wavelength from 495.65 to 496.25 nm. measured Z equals 0.59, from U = 7.56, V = 8.15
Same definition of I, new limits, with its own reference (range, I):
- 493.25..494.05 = 493.80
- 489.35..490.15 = 490.10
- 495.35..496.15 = 496.10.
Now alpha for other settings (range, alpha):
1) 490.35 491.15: -88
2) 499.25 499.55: -87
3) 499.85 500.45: -84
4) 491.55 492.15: -79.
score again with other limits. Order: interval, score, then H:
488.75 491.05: 84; 93.9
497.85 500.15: 88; 97.9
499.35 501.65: 77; 87.1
